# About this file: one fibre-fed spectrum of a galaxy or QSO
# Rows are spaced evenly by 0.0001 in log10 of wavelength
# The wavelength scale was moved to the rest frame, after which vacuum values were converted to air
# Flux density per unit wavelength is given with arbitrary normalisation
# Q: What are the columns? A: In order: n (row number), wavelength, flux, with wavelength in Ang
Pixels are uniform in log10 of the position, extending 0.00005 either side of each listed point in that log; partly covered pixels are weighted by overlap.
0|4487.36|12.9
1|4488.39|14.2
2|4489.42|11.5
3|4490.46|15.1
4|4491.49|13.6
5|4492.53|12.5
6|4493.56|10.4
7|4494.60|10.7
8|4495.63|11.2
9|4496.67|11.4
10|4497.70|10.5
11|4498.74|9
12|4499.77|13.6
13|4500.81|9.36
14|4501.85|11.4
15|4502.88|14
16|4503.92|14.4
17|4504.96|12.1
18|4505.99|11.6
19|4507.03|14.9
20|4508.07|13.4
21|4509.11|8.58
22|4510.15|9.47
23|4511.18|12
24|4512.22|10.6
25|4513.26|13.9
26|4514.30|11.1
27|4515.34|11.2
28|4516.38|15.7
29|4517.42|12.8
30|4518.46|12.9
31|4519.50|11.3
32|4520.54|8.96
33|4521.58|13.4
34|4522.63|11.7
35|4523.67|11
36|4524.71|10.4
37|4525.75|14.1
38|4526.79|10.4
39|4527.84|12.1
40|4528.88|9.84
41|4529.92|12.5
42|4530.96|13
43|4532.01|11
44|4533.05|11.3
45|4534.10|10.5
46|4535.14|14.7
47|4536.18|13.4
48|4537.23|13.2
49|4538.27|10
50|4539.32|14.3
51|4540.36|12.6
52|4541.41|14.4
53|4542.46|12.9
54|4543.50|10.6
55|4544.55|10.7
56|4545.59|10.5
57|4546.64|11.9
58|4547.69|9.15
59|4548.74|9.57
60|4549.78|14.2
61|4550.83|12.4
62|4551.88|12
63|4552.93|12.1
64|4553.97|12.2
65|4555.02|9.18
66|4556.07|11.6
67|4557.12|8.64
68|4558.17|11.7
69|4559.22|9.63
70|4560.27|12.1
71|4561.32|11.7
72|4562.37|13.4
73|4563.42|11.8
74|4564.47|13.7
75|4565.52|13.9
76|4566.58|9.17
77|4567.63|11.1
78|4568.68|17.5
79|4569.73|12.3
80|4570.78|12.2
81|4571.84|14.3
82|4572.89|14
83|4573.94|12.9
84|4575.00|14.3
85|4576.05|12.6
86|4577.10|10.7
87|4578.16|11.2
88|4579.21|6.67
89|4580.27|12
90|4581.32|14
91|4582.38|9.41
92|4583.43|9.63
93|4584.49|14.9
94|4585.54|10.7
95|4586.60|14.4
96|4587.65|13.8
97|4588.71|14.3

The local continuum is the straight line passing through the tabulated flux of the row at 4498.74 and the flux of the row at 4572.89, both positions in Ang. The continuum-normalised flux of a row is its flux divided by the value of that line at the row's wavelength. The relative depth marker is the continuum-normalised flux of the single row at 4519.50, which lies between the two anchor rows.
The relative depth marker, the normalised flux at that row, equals 1.09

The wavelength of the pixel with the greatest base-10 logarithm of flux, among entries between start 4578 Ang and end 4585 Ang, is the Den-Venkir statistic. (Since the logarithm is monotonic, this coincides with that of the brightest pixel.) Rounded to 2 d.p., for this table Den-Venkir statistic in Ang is 4584.49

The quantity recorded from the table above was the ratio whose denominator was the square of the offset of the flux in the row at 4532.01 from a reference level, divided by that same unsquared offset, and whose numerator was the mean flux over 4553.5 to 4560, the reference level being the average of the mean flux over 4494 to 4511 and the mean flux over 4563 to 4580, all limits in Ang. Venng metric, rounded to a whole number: -11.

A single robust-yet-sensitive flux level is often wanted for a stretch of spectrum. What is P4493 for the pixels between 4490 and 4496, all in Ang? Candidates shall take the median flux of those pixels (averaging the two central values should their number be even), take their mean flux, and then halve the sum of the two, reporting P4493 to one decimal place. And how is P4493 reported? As 12.1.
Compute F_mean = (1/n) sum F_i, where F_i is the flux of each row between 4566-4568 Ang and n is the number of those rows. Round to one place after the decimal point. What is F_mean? 10.1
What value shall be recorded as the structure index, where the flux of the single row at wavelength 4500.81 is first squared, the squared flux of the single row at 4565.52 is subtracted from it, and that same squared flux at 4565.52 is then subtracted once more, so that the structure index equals -299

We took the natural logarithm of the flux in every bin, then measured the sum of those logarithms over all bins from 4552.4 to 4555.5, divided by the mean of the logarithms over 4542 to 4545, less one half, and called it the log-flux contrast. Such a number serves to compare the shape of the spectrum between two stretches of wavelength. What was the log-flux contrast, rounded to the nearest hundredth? 2.47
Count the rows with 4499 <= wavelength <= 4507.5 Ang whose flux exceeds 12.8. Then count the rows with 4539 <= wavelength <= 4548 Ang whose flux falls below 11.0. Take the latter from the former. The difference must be 0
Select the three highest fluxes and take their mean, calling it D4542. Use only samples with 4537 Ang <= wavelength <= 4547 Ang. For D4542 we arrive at 14.0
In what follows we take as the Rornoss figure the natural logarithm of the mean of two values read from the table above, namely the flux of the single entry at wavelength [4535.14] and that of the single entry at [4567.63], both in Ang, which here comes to 2.56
